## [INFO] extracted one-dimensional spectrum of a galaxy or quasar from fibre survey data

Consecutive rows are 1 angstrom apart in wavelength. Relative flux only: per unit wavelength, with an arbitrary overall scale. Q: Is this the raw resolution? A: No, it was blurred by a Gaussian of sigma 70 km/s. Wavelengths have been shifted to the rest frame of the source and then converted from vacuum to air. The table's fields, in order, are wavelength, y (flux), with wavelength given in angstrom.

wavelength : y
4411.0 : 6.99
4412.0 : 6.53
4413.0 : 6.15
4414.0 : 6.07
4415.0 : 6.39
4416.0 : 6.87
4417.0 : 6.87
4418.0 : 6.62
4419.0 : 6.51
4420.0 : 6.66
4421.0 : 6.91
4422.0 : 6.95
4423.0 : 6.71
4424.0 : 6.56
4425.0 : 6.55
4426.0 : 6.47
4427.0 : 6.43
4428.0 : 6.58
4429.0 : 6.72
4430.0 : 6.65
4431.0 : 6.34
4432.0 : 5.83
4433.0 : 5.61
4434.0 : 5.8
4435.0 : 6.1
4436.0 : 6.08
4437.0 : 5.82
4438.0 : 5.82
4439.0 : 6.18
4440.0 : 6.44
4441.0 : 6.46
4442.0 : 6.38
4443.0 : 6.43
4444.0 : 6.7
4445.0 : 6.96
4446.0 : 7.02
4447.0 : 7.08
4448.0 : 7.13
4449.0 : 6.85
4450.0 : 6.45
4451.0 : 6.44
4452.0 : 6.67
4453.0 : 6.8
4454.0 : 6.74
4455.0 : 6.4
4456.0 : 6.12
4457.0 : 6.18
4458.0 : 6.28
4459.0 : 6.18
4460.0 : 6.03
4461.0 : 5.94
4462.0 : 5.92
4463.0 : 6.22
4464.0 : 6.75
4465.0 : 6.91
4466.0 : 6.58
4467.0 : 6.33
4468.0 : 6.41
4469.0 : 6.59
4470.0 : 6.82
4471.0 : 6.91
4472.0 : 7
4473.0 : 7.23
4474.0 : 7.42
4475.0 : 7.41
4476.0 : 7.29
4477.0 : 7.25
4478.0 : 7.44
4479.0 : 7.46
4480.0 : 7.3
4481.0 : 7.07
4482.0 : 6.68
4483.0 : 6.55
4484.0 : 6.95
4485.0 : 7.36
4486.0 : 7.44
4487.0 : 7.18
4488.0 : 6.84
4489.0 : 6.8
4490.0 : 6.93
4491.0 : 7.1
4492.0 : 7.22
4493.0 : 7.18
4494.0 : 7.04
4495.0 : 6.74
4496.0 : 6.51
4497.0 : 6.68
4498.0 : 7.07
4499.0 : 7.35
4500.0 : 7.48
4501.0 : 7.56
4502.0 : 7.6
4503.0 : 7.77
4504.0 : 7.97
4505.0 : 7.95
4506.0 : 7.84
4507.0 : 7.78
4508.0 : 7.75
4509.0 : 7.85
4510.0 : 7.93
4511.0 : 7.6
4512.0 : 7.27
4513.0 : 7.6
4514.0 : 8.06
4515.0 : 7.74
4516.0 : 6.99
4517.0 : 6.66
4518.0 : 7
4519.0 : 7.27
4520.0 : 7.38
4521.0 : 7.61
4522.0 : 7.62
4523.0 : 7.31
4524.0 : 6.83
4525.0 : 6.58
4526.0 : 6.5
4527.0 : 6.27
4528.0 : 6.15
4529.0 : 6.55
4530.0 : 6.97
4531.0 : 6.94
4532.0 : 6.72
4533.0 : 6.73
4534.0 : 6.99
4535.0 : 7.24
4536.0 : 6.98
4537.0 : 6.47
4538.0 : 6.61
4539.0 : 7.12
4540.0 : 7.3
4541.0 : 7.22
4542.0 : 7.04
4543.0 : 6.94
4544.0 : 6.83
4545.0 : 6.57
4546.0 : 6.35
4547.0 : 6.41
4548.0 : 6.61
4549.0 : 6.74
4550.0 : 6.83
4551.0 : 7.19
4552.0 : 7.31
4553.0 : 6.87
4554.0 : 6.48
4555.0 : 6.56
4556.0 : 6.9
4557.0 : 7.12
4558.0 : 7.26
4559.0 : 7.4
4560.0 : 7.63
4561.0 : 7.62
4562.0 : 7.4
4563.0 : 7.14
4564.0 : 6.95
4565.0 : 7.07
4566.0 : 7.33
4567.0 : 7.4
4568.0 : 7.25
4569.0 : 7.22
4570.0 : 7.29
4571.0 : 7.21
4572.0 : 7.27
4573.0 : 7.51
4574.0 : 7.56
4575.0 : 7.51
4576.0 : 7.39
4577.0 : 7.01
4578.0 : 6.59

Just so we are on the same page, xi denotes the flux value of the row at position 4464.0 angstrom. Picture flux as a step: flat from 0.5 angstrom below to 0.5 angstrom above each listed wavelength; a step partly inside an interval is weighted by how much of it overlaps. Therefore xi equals 6.75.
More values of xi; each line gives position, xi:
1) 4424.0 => 6.56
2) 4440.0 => 6.44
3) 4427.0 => 6.43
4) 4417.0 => 6.87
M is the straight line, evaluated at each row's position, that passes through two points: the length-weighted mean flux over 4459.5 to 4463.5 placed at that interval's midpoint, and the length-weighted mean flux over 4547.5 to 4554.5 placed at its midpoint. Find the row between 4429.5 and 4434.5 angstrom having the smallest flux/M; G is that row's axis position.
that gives 4433.0 angstrom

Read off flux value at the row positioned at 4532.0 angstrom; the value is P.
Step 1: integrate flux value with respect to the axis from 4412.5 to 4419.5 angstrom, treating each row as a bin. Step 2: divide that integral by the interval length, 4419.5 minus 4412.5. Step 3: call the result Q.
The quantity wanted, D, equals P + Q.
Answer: 13.2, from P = 6.72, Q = 6.5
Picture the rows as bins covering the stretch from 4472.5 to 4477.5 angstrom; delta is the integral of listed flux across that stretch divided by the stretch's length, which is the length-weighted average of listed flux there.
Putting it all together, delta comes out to 7.32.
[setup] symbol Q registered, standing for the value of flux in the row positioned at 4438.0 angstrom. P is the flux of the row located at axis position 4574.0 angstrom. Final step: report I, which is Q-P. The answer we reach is -1.7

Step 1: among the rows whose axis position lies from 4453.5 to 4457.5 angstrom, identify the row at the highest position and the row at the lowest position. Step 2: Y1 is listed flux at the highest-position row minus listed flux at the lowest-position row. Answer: -0.6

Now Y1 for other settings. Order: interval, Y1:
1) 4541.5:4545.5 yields -0.5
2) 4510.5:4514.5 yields 0.5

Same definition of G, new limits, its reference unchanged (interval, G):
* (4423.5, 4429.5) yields 4427.0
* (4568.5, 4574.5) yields 4571.0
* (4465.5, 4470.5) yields 4467.0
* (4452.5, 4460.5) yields 4460.0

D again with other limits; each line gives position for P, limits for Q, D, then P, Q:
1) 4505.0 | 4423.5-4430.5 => 14.5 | 7.95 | 6.6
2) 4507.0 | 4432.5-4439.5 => 13.7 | 7.78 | 5.9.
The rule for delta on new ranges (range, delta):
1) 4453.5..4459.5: 6.32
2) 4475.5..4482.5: 7.21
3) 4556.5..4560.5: 7.35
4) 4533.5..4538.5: 6.86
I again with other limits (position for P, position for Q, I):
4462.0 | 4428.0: 0.7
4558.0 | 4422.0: -0.3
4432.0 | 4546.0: 0.5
